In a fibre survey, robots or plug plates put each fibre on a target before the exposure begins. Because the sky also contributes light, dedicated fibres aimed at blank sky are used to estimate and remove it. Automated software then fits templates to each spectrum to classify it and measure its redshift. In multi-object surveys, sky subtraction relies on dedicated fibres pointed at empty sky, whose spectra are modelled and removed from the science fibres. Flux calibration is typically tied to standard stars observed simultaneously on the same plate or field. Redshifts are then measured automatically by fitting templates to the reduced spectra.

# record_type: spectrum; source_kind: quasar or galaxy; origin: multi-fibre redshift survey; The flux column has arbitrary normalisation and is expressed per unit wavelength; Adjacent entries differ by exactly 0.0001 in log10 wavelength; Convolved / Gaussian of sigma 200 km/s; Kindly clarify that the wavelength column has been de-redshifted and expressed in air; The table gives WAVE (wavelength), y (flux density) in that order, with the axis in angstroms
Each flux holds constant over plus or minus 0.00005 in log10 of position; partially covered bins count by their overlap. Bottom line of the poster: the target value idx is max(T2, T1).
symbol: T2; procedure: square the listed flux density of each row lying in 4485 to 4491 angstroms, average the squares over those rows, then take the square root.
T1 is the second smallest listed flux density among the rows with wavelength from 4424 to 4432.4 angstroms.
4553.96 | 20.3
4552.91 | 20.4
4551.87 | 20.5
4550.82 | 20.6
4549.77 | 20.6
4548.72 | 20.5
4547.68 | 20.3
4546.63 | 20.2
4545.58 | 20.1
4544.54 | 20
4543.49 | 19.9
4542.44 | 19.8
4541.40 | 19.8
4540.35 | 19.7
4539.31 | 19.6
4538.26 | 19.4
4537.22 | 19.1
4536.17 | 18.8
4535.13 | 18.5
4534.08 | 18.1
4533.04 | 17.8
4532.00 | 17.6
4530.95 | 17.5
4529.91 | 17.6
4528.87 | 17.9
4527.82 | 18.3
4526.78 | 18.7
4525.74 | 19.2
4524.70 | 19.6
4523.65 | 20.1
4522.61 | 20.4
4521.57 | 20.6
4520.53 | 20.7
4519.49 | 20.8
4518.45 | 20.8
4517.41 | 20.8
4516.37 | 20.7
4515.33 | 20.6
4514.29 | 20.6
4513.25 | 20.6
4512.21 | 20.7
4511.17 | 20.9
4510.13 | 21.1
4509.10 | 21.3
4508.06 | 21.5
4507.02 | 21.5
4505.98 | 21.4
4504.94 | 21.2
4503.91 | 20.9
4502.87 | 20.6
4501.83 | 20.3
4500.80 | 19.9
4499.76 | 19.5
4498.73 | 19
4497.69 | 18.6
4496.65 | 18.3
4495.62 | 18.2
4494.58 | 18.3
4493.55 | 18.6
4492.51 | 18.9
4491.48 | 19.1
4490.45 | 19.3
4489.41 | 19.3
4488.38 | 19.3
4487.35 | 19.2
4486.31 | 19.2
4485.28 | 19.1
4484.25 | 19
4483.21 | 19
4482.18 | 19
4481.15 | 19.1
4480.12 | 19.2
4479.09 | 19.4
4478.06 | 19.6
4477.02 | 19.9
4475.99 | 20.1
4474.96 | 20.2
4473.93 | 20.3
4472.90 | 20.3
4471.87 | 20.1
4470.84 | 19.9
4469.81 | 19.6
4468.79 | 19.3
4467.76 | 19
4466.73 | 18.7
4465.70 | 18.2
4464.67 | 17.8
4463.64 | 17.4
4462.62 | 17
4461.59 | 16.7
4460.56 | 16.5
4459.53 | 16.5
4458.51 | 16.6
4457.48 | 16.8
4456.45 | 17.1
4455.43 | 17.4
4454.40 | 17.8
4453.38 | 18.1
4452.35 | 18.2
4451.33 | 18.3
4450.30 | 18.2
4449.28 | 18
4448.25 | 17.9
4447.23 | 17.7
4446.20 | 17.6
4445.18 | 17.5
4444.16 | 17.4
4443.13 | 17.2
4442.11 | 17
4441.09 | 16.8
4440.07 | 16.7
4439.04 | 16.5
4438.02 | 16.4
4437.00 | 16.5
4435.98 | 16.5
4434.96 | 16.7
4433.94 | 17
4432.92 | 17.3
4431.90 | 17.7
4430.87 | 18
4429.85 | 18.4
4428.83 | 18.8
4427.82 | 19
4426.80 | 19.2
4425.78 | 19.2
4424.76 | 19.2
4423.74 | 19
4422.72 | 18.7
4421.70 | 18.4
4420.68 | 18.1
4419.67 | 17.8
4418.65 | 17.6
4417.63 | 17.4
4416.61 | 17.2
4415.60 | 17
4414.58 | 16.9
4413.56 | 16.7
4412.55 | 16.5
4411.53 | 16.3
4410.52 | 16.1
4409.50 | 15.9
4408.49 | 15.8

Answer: 19.2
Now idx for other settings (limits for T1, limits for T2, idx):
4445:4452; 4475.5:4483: 19.5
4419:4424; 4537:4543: 19.6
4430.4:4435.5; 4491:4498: 18.6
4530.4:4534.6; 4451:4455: 18.1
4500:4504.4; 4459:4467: 20.3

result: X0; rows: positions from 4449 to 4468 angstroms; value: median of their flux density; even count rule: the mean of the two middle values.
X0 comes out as 17.8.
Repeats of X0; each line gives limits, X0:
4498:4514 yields 20.9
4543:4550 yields 20.2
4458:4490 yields 19.2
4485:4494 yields 19.2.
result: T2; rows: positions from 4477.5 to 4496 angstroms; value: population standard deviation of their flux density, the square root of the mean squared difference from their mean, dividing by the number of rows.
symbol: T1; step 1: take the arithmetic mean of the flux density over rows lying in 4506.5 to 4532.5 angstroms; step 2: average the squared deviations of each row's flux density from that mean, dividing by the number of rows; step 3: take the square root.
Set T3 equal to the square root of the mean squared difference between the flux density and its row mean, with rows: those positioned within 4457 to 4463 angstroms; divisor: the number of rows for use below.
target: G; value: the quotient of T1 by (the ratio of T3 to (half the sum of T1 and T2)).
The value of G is 5.9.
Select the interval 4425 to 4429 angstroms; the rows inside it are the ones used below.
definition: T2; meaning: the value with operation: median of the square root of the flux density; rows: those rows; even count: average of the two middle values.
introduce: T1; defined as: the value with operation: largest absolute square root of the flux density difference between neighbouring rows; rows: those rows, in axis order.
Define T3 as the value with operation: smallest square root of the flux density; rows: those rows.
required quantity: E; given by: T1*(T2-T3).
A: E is 0.0008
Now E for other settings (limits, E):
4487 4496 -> 0.0036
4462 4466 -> 0.0035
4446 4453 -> 0.0011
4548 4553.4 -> 0.0001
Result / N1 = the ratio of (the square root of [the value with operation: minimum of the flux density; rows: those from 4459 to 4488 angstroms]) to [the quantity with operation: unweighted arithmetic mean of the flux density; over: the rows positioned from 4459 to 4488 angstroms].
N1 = 0.215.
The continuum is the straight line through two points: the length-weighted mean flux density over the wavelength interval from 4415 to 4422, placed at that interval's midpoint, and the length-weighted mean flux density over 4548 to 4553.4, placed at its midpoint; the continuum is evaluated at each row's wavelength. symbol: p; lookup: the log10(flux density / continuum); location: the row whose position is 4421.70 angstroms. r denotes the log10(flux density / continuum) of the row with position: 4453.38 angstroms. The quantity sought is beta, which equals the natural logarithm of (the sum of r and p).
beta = -4.57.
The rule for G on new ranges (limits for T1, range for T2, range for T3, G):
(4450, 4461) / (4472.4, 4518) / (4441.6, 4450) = 1.8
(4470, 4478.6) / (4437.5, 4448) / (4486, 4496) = 0.2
